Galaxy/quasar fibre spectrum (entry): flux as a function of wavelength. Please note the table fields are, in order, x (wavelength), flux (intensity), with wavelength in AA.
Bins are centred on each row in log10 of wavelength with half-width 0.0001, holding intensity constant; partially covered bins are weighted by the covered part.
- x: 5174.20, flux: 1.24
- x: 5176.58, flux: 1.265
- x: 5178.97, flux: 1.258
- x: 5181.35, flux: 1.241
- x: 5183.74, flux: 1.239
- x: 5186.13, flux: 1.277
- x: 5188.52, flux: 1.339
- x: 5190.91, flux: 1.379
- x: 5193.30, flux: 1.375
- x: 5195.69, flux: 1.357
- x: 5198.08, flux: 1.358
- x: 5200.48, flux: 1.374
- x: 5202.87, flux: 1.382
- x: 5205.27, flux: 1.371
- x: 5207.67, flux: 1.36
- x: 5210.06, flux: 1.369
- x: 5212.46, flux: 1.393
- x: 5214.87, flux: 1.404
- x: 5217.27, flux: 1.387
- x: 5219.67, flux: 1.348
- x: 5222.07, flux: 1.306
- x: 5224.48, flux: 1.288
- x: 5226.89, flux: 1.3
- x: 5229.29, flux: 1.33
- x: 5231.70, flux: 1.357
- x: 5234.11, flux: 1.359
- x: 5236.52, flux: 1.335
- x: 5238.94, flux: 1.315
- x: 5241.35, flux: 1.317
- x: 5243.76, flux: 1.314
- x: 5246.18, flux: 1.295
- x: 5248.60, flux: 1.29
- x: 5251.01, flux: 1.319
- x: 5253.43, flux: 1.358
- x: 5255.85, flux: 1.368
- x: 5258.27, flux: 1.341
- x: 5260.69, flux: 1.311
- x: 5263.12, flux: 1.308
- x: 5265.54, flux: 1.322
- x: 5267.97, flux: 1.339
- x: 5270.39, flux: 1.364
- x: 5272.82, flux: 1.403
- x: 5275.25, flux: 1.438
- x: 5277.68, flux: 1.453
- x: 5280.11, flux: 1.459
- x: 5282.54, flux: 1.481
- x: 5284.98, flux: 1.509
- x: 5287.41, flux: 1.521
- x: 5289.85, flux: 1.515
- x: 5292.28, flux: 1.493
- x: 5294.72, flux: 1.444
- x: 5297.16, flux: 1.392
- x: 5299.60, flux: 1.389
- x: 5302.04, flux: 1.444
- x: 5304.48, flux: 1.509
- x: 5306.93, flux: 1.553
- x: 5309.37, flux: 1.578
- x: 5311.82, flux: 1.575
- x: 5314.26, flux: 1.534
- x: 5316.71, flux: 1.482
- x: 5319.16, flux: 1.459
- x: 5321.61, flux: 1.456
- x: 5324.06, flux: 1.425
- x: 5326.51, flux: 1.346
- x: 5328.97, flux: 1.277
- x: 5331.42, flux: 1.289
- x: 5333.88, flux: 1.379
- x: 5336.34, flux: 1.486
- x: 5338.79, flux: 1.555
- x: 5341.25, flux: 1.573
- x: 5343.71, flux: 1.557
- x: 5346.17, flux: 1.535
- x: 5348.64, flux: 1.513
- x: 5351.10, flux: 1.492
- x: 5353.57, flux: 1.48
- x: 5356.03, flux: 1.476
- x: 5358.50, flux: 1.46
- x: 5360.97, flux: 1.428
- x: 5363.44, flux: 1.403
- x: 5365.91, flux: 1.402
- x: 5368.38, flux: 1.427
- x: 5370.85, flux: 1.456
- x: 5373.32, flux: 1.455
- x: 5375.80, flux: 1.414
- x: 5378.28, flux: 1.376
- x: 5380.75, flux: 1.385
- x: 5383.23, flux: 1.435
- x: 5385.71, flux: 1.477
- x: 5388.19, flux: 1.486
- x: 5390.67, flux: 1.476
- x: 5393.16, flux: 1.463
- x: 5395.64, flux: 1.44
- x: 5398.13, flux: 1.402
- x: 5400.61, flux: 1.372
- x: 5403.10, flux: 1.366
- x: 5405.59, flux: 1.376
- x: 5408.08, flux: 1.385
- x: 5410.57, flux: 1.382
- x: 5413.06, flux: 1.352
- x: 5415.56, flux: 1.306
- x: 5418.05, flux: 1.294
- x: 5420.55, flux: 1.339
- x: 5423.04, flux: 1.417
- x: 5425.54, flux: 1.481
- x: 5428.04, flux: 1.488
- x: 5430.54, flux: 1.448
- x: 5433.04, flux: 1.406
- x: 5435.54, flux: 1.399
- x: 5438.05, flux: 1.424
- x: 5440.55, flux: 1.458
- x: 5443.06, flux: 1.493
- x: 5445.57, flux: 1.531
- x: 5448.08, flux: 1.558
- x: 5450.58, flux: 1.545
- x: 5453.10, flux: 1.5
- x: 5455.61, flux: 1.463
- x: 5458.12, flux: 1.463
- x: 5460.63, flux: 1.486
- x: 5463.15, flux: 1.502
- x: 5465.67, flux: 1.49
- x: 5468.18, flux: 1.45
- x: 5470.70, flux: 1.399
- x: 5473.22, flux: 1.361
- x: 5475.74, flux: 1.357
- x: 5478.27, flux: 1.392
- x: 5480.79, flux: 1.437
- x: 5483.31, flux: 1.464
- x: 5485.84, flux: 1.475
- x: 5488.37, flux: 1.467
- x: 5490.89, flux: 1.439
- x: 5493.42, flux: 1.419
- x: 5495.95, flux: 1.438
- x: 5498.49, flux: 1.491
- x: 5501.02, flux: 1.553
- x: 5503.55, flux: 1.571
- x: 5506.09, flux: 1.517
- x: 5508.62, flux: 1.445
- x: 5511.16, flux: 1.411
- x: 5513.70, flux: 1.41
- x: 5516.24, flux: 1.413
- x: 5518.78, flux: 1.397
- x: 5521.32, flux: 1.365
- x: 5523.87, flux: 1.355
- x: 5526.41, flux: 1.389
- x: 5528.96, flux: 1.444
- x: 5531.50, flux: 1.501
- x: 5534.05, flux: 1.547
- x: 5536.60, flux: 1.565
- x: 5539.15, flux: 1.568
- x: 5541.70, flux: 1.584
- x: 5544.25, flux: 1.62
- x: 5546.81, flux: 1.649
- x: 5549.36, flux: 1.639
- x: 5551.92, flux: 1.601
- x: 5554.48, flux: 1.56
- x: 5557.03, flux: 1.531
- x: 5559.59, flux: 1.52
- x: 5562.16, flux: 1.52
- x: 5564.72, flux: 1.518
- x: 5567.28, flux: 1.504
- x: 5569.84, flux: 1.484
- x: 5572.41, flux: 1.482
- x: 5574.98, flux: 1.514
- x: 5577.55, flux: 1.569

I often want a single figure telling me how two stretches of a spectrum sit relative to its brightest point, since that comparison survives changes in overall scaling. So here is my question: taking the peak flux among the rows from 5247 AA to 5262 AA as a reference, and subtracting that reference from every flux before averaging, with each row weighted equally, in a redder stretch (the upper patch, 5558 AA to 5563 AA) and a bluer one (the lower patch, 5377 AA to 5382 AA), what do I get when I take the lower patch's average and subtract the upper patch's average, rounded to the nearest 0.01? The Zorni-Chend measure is -0.14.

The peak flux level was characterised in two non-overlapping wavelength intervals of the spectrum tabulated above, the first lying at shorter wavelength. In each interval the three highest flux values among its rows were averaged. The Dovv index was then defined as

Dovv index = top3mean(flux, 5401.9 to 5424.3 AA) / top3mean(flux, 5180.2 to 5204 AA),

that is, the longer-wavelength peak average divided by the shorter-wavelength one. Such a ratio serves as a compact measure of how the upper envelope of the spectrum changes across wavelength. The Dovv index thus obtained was 1.01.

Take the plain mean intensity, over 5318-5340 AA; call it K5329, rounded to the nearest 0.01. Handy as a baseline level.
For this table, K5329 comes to 1.41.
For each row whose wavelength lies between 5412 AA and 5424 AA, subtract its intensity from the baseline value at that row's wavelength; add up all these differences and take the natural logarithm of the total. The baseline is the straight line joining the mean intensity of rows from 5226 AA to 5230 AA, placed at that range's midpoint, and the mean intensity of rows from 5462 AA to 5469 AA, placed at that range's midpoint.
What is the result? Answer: -0.6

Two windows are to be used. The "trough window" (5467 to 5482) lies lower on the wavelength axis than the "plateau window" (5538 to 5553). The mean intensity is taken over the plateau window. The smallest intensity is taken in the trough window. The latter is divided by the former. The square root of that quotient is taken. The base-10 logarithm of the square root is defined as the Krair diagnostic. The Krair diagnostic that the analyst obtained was -0.037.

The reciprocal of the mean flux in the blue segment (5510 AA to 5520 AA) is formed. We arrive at 0.710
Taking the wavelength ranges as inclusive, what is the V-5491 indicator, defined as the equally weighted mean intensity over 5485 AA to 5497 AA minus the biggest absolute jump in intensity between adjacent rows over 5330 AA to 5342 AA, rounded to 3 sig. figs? 1.34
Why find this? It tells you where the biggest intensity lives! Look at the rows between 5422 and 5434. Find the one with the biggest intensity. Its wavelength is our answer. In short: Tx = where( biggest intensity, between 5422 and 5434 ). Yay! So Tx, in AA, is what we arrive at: 5428.04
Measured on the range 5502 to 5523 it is 5503.55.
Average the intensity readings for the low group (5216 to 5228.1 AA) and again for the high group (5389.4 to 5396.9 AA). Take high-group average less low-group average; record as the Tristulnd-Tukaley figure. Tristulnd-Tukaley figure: 0.13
